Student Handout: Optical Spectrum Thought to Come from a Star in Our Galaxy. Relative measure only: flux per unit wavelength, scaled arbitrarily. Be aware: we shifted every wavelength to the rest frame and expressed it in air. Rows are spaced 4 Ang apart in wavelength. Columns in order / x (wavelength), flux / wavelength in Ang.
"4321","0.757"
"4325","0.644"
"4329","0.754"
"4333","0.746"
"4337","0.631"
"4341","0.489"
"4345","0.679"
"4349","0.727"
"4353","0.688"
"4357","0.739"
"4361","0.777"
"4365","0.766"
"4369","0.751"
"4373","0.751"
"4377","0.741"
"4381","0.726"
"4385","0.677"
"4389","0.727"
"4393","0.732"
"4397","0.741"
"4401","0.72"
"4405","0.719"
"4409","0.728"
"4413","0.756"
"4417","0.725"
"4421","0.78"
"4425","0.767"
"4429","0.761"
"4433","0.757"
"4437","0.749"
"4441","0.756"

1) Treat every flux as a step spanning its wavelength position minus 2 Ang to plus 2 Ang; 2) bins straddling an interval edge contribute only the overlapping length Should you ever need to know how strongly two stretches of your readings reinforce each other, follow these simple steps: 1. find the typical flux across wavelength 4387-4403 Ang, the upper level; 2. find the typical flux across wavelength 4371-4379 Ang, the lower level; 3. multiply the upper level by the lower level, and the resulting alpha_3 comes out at 0.545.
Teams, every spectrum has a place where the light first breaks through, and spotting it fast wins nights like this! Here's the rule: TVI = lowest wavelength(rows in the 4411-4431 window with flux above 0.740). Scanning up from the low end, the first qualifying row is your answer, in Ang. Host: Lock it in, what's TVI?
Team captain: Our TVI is 4413 Ang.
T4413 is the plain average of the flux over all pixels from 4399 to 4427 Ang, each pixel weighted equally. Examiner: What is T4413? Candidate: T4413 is 0.742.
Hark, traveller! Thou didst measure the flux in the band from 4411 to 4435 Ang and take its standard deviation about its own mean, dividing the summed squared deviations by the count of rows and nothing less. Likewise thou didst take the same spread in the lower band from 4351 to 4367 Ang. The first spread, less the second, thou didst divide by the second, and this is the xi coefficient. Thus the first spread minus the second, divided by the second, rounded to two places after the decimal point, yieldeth -0.51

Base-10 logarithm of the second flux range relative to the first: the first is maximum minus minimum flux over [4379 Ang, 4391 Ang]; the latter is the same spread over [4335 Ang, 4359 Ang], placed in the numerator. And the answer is 0.70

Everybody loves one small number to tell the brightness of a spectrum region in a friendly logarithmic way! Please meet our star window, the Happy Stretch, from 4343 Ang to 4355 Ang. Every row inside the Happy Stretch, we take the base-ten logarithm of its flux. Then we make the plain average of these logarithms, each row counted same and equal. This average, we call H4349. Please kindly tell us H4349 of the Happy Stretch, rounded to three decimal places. -0.156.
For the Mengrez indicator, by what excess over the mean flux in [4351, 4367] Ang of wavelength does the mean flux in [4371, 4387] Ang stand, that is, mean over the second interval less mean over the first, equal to -0.019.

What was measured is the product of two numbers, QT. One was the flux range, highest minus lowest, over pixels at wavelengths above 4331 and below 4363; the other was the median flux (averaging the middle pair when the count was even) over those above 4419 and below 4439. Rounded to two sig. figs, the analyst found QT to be 0.22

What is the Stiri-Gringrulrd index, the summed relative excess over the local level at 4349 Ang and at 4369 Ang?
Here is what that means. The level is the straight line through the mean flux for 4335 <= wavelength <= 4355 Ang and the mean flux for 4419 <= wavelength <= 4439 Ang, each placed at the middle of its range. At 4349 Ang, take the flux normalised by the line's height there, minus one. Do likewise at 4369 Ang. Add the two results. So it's 0.23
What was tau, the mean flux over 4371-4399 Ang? 0.73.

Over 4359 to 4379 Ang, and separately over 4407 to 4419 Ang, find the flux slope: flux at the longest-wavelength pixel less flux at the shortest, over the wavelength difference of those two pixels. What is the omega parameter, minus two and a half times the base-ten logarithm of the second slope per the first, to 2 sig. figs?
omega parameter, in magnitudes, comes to 1.9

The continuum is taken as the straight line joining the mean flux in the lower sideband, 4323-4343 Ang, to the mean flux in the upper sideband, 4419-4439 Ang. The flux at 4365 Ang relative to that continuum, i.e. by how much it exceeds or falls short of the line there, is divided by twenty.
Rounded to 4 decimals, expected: 0.0038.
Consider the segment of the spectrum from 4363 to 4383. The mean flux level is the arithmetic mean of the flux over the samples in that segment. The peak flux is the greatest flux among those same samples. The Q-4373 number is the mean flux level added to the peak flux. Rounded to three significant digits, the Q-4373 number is 1.51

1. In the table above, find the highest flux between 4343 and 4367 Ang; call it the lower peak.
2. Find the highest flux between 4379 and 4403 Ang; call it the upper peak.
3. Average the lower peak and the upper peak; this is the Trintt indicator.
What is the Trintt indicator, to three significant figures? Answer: 0.759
